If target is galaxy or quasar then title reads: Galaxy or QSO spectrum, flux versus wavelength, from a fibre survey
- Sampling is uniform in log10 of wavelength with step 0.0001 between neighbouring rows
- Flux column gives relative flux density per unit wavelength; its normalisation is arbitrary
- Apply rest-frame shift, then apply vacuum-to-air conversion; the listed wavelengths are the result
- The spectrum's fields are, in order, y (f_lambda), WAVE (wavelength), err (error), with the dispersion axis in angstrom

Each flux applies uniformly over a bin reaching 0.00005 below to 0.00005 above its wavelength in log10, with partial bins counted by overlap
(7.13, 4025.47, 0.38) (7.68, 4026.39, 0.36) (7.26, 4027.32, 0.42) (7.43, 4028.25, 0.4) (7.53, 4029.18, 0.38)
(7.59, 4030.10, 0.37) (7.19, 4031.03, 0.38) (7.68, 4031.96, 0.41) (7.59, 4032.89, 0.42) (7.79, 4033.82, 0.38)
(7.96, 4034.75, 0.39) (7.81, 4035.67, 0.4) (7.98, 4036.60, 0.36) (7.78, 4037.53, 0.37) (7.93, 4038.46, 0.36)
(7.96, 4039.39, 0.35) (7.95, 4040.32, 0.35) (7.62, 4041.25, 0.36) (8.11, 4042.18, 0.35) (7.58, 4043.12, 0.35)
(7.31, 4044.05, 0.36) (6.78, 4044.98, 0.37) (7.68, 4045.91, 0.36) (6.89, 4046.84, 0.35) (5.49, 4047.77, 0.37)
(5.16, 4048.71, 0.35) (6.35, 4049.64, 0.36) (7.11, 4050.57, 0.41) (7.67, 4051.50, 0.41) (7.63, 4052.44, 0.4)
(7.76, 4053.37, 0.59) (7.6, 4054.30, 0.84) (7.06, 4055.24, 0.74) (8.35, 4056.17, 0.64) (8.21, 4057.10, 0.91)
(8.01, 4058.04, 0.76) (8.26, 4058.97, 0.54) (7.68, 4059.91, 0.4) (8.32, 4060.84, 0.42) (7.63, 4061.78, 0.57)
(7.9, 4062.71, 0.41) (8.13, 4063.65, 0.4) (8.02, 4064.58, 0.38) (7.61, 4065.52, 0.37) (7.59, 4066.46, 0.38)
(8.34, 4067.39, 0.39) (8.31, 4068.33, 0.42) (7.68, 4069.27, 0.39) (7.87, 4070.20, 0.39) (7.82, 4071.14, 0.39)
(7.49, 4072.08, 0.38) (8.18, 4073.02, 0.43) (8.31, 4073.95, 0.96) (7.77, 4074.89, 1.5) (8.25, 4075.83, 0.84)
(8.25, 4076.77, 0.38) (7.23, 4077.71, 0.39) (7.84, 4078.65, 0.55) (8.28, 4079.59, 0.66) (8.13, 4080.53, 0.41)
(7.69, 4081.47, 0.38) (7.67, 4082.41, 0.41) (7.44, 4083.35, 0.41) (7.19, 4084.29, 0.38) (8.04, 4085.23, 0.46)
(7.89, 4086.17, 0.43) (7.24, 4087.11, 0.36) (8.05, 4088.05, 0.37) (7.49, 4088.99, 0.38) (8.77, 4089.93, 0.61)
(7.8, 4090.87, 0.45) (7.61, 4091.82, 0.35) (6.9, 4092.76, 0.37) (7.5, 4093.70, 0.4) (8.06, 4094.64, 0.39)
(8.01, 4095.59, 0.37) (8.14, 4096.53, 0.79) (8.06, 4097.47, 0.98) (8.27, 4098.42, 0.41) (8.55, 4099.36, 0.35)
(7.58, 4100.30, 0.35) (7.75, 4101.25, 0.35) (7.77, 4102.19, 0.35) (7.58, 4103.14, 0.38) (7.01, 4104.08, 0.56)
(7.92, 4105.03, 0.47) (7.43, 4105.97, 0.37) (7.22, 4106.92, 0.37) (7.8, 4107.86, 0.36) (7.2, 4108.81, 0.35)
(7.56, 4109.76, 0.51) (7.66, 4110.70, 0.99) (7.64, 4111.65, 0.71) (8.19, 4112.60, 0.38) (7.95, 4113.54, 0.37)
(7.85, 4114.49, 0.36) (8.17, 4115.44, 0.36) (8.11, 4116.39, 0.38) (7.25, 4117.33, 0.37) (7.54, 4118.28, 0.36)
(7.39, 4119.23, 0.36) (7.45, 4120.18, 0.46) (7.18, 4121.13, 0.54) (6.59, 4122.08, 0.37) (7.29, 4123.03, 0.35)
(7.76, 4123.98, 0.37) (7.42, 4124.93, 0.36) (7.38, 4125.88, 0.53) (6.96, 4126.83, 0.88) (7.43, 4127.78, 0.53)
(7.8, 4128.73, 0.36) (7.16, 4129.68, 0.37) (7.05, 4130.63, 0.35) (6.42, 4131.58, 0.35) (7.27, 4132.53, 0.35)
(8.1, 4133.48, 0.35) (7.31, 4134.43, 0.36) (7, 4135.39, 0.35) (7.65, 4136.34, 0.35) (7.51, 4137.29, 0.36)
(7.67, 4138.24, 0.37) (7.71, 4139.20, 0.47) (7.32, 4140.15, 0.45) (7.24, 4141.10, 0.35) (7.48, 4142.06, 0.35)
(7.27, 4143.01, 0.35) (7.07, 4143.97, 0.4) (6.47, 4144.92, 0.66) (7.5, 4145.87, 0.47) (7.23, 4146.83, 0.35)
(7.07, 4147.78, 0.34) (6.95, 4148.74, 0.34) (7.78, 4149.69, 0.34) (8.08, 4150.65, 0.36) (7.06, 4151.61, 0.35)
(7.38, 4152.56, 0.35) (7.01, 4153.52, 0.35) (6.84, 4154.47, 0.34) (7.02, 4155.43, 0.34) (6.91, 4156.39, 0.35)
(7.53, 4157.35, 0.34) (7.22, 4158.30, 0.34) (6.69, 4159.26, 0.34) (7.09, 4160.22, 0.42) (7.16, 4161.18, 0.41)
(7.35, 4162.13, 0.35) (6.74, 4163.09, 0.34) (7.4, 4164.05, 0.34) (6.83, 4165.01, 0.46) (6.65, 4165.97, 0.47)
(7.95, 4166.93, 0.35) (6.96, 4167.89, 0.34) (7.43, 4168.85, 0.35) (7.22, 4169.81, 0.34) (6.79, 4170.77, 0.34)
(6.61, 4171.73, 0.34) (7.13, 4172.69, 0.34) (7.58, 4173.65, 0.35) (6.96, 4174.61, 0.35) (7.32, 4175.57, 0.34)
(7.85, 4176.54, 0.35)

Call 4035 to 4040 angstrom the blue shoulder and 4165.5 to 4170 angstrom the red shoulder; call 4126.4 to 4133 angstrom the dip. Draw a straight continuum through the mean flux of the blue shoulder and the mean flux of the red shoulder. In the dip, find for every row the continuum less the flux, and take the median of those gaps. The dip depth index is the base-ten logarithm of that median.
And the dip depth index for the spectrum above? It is -0.56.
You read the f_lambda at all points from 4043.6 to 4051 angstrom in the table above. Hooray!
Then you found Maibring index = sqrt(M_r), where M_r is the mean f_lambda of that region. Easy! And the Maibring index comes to 2.57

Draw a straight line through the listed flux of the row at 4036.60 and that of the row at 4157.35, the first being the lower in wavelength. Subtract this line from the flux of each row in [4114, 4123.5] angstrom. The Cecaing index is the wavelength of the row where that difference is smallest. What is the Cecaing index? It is 4122.08 angstrom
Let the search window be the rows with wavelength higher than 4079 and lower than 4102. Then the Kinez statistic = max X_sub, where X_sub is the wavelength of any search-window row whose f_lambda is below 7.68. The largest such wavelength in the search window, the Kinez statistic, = 4100.30 angstrom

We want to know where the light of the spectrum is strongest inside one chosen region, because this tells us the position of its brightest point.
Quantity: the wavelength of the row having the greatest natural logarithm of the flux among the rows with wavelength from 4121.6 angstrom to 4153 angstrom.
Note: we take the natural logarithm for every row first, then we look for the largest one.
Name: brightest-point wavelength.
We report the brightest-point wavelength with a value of 4133.48 angstrom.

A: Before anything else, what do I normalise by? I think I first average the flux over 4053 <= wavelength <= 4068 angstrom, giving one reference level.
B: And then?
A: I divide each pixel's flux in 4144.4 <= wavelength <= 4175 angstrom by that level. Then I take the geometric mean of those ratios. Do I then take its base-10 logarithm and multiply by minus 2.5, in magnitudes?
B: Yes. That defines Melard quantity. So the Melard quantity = 0.11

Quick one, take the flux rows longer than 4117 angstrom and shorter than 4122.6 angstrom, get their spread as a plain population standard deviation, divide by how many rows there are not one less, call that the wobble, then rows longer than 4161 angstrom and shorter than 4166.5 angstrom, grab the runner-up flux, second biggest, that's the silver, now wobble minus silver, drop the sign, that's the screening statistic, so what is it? 7.04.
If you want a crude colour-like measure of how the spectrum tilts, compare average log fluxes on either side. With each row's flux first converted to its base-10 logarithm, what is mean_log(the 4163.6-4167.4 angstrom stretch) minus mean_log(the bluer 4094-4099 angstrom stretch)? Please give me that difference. -0.052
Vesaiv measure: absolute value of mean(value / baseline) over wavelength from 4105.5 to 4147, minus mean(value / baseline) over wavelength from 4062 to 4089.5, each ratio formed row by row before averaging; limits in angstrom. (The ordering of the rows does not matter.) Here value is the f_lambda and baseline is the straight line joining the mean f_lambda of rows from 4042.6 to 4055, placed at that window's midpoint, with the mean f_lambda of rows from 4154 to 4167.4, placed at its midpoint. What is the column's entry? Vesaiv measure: 0.067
